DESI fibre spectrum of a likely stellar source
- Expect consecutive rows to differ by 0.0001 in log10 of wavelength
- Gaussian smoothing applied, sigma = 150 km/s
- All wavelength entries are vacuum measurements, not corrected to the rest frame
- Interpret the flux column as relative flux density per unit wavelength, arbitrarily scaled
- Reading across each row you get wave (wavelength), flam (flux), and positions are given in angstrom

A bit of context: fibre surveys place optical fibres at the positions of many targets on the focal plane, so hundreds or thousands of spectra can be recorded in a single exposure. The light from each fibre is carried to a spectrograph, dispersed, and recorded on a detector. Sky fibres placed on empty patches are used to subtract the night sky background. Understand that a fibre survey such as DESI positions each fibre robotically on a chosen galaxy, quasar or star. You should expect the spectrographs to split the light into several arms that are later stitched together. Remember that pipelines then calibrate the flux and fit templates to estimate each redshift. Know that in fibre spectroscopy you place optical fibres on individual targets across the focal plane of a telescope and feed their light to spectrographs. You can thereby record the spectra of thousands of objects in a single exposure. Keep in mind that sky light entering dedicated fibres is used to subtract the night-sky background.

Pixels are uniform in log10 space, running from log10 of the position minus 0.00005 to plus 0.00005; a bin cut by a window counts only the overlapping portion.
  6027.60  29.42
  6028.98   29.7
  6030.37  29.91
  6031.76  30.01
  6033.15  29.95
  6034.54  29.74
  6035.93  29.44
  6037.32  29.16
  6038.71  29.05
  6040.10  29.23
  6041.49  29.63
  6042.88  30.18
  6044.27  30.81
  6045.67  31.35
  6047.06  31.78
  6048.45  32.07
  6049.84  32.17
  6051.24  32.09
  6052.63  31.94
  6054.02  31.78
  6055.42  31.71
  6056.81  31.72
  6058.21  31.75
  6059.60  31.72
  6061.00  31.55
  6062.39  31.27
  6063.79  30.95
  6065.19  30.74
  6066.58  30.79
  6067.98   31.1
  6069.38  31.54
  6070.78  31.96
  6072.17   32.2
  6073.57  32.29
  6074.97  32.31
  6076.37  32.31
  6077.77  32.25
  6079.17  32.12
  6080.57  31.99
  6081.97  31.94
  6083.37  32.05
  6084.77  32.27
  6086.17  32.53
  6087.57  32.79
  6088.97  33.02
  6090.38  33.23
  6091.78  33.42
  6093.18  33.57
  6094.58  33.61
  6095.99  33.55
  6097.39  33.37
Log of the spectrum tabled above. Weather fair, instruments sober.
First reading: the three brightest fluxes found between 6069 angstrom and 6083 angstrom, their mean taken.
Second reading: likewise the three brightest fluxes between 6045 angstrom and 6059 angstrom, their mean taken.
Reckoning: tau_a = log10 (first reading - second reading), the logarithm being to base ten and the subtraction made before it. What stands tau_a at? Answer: -0.71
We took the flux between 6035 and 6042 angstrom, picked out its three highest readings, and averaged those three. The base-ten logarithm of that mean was 1.47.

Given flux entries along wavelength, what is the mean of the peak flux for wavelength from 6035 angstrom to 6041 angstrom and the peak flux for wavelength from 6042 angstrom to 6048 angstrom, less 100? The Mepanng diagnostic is -69.4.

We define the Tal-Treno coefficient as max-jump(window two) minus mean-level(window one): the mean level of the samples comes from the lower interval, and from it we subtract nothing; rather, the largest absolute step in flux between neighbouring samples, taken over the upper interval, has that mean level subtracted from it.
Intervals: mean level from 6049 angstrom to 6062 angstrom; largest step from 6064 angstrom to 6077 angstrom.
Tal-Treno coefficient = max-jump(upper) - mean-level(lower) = -31.4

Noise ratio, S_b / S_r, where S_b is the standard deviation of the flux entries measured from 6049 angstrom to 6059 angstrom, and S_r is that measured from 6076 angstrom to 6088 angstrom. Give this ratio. 0.7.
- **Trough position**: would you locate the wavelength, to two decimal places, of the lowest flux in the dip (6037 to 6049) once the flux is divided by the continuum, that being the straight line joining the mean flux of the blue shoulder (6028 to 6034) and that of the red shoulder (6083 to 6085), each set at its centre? 6038.71 angstrom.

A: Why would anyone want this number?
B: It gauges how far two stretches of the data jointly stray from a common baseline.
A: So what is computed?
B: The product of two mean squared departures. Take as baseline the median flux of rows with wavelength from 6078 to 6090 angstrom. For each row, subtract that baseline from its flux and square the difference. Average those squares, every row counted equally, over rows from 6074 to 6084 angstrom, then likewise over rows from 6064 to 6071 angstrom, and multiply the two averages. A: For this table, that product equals 0.03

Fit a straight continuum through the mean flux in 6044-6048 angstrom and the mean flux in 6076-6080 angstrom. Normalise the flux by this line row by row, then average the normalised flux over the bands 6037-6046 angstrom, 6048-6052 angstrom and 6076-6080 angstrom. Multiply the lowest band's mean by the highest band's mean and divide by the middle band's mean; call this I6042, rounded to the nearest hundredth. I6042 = 0.94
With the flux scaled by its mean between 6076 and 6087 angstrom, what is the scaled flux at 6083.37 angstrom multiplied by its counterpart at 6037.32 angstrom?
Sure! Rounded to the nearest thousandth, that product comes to 0.902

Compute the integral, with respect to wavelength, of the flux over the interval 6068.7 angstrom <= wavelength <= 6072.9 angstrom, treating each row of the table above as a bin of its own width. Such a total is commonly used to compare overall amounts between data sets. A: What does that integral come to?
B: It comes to 134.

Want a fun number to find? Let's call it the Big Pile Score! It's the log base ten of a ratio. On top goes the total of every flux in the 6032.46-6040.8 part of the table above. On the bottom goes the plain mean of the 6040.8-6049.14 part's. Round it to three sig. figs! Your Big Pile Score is 0.756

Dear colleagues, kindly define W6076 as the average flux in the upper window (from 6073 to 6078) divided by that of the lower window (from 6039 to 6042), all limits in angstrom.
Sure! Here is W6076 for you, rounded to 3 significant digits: 1.10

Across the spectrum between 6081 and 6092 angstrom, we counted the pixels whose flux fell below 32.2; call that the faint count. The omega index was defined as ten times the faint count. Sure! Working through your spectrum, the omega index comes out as 20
